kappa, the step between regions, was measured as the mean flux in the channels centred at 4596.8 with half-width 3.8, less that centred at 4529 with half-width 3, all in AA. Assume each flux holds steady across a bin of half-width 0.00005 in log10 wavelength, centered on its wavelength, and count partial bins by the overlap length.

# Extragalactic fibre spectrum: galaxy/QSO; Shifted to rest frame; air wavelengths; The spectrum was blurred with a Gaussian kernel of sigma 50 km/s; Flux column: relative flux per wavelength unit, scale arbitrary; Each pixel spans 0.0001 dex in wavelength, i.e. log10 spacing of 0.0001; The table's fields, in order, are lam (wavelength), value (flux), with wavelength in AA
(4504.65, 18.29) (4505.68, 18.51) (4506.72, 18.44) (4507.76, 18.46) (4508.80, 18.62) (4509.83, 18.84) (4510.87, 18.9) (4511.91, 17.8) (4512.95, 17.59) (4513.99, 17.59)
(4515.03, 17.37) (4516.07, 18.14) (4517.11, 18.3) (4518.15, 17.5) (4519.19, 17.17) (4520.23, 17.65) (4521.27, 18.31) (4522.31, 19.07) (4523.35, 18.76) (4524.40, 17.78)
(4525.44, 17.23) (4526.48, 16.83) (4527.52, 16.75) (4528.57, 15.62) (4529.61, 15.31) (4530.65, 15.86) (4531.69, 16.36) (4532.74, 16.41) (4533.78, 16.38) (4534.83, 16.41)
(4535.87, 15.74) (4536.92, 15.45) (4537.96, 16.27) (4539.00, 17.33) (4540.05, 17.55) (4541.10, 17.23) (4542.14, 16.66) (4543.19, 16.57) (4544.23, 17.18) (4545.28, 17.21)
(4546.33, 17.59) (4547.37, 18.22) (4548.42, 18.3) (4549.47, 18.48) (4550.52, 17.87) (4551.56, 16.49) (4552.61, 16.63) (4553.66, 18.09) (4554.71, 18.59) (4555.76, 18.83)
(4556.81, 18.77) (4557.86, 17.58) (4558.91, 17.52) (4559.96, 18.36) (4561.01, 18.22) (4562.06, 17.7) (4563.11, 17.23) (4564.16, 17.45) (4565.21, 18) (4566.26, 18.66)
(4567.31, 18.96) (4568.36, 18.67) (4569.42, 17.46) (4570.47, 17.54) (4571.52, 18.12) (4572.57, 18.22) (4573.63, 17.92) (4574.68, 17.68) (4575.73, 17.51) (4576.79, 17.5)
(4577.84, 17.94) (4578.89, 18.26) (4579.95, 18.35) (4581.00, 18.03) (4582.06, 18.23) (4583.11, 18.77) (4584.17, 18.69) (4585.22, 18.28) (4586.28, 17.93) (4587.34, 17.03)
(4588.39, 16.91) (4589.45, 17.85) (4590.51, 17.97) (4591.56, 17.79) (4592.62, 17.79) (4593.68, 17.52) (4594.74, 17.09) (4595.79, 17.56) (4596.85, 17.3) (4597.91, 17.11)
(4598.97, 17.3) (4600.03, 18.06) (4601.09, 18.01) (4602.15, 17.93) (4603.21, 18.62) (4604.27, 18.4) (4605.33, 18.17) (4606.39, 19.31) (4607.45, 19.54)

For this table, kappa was 1.3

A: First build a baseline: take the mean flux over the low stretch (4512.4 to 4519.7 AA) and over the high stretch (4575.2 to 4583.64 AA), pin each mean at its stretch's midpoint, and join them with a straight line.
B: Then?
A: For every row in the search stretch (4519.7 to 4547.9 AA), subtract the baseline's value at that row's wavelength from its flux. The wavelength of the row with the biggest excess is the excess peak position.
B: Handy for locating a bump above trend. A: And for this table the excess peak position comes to 4522.31 AA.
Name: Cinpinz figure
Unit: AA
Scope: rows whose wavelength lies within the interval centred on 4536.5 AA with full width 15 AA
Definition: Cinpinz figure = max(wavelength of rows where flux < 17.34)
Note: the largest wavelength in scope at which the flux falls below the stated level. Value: 4543.19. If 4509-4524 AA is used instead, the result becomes 4519.19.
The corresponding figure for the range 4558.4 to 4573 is 4563.11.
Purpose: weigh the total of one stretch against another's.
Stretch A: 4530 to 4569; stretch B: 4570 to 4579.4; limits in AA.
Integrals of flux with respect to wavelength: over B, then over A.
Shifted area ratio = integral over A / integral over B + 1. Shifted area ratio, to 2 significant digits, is 5.0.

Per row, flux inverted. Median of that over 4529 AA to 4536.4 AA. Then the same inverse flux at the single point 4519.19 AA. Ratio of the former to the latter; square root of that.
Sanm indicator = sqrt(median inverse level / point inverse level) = 1.02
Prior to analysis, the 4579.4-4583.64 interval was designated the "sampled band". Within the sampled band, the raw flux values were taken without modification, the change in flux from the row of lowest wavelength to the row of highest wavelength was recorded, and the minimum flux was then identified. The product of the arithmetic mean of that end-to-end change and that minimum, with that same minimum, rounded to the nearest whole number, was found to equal 166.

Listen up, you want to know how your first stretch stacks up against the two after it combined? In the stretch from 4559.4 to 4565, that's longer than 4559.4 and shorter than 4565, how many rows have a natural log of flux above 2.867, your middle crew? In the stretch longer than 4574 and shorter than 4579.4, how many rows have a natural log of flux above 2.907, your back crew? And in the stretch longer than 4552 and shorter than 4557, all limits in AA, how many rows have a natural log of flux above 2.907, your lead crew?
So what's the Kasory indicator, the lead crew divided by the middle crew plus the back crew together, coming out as 1.0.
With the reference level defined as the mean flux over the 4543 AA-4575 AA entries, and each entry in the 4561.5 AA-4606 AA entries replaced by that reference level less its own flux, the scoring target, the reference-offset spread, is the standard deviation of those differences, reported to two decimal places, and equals 0.51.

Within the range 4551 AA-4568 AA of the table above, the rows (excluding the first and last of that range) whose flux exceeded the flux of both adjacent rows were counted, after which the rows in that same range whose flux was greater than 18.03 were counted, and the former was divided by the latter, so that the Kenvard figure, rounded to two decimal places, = 0.25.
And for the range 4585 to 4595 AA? 1.00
